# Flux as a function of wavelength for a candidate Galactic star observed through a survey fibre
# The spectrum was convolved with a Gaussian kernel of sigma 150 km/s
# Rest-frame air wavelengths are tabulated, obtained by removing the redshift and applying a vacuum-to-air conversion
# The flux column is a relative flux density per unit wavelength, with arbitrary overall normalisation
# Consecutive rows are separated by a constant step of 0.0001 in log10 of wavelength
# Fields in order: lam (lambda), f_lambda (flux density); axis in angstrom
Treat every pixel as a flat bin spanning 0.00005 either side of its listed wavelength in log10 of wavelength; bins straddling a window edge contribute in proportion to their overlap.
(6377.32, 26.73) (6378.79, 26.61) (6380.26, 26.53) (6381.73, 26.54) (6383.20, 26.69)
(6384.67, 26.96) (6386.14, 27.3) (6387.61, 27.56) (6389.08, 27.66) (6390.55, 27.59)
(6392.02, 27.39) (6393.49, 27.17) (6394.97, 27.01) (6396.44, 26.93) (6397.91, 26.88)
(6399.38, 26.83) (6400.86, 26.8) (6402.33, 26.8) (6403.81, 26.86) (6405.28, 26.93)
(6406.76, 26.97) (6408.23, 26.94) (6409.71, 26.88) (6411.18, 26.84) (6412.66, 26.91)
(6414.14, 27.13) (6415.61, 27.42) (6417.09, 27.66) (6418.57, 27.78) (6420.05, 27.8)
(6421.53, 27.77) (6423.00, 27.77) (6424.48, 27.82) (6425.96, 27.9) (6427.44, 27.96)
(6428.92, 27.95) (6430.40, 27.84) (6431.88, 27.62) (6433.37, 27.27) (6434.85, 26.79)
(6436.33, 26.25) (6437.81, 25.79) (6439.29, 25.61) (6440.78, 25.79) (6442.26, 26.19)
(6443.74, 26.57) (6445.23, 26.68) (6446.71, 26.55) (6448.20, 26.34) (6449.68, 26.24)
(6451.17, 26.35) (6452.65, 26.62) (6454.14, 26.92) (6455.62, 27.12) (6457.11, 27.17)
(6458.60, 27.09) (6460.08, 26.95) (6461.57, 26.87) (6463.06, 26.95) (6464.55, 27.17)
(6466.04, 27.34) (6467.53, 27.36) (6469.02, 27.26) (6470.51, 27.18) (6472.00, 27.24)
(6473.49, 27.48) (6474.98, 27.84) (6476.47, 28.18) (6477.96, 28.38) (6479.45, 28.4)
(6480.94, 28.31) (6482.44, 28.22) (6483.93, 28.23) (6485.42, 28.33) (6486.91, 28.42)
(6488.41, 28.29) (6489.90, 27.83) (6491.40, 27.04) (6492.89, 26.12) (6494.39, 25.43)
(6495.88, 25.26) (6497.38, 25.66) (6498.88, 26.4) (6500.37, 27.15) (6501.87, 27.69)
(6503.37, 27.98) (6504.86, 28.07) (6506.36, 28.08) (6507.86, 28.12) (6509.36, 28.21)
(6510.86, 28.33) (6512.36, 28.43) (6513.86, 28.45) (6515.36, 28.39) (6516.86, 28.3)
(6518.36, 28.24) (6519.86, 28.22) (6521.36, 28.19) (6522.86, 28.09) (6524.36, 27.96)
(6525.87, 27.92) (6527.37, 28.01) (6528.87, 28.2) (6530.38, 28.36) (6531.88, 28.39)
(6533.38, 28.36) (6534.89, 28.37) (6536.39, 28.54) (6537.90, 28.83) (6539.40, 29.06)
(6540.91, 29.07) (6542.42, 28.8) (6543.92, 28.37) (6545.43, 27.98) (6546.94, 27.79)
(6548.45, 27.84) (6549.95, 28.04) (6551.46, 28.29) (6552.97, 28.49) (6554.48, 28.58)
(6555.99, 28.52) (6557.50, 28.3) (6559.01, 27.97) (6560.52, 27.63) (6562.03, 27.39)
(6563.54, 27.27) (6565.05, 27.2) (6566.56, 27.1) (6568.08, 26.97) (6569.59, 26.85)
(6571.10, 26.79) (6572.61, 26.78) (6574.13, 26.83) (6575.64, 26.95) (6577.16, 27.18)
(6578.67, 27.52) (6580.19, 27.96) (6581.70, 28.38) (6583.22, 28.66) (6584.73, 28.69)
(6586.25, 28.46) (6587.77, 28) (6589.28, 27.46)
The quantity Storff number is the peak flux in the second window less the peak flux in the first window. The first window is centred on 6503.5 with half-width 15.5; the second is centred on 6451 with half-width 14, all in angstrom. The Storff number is -1.3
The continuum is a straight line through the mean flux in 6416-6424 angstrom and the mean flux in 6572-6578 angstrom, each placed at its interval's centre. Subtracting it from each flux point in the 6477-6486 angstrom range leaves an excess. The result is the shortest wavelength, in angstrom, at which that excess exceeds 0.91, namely 6477.96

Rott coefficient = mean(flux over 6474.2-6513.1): 27.6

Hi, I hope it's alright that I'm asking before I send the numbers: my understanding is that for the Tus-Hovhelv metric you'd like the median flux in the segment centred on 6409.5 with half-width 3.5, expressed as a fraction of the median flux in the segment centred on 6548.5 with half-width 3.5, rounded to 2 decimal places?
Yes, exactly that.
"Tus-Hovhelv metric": 0.96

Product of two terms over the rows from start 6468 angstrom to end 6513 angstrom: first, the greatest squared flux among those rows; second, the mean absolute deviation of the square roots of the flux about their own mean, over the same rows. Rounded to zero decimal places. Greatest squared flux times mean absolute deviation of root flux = 58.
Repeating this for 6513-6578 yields 41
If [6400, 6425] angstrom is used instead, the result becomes 29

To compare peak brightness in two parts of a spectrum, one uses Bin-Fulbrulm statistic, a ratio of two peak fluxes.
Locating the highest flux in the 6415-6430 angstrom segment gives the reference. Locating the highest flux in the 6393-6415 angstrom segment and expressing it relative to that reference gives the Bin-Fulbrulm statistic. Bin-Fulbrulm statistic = 0.97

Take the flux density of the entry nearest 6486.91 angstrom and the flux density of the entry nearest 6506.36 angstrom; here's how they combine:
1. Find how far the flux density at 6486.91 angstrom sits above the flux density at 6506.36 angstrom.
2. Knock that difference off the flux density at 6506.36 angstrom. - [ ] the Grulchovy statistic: 27.7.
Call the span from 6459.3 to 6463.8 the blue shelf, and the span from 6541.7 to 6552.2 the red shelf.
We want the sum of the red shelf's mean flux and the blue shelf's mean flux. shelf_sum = 55.1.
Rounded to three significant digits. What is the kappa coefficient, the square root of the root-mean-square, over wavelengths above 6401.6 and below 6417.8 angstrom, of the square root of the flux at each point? 2.28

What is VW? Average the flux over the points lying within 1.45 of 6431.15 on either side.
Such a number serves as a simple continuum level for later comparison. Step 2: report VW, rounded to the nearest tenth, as 27.7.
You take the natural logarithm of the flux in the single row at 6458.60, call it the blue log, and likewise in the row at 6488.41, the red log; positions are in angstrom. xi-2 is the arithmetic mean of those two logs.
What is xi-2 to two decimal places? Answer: 3.32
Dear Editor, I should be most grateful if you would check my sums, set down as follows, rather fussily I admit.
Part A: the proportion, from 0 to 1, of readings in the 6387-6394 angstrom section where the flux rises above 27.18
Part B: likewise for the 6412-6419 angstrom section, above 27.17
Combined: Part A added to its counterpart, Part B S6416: 1.4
